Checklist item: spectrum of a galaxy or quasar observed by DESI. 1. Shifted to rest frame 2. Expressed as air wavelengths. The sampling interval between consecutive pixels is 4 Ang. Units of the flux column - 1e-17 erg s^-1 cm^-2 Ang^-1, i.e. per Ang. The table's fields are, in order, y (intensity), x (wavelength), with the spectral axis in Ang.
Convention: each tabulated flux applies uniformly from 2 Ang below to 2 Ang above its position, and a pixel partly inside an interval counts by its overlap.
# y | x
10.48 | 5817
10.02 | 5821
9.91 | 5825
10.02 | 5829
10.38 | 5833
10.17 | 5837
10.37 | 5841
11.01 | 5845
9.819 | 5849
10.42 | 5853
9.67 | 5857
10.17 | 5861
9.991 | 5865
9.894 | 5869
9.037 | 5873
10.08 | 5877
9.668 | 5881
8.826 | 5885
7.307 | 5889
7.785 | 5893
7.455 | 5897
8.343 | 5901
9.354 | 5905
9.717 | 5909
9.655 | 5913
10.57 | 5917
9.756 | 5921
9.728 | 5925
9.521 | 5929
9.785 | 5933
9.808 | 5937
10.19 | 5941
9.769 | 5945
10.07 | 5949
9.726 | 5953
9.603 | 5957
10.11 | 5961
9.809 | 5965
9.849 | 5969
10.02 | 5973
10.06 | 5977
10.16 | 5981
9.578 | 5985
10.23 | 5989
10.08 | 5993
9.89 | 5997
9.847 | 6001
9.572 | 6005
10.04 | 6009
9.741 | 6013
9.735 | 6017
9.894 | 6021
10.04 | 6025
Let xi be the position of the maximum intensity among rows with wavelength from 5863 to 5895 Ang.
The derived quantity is 5877 Ang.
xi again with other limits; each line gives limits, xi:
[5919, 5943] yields 5941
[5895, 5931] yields 5917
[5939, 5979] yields 5941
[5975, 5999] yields 5989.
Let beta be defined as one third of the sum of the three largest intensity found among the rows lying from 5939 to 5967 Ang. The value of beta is 10.1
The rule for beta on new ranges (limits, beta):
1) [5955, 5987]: 10.1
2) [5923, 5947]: 9.9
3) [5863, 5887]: 10.0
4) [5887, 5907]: 8.5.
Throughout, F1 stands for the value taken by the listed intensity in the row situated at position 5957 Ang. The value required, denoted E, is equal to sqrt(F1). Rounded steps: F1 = 9.603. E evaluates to 3.10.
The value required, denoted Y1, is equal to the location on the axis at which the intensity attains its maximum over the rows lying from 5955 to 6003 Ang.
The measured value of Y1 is 5989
